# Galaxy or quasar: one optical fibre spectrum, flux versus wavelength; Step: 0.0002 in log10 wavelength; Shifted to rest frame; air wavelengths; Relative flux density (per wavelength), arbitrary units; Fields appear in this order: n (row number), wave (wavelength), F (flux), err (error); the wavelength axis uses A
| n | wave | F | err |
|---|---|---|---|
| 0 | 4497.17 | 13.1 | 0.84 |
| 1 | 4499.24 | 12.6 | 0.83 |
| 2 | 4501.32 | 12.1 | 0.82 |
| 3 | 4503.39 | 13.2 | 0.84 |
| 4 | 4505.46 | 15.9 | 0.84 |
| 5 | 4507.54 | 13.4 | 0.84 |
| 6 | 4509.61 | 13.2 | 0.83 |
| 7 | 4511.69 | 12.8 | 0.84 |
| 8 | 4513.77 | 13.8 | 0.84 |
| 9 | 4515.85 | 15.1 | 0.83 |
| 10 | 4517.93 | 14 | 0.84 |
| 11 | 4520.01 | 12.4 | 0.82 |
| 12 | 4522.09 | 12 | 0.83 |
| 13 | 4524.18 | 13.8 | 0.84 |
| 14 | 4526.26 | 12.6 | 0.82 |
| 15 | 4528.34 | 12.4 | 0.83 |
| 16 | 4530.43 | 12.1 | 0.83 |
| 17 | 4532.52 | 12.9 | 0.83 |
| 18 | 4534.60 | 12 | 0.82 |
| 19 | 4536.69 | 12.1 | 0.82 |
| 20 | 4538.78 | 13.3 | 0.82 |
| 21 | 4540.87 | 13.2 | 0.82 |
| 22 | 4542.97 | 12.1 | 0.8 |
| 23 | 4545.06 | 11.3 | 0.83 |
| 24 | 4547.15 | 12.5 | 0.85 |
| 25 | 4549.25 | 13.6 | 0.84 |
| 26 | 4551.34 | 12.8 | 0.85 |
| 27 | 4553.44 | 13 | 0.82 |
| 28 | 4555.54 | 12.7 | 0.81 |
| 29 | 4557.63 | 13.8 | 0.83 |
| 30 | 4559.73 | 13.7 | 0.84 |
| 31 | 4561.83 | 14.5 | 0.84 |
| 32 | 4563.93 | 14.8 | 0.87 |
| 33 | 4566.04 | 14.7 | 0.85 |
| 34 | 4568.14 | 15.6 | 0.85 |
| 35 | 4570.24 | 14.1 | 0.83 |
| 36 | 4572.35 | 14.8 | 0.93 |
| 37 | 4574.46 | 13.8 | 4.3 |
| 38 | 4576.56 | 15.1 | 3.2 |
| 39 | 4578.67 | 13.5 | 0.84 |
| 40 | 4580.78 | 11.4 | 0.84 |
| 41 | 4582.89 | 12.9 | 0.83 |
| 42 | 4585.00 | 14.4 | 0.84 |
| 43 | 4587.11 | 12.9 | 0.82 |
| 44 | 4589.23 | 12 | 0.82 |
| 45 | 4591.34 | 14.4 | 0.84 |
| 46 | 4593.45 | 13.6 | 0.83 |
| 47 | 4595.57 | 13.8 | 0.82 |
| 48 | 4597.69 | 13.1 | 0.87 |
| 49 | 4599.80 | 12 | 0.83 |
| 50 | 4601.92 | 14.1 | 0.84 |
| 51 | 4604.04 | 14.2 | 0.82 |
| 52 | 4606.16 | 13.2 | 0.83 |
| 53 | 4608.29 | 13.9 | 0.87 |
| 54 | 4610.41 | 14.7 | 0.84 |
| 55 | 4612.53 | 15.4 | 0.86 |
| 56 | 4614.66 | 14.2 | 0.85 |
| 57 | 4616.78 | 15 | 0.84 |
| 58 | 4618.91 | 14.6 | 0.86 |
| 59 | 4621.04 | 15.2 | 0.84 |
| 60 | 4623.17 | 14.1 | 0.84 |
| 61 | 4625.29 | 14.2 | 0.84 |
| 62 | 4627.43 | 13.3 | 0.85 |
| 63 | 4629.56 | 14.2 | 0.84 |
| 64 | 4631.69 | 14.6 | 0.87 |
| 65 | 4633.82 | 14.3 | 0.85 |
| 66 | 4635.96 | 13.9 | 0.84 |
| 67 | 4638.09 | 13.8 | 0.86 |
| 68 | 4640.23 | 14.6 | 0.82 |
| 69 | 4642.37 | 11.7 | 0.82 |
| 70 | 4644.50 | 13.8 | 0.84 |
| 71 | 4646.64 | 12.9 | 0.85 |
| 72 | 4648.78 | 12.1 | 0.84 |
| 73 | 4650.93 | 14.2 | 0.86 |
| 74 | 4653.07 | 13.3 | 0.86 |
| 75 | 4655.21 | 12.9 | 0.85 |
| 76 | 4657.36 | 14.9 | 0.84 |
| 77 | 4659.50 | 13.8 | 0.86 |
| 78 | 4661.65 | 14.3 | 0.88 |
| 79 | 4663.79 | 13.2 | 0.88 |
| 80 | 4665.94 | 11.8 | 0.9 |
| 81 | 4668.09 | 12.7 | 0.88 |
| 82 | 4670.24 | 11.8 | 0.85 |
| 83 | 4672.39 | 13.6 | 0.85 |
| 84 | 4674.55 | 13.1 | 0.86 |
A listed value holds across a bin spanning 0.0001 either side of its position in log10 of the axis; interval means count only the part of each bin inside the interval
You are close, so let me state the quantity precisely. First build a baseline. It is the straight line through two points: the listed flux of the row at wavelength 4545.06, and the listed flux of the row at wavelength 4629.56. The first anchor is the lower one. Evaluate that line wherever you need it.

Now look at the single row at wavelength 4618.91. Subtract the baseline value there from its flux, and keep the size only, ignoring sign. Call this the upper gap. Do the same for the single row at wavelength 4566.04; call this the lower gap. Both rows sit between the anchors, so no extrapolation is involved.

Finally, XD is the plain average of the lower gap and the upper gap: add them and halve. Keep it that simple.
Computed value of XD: 1.7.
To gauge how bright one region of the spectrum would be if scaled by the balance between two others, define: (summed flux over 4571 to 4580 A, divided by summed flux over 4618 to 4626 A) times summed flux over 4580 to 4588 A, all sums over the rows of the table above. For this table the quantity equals 50.8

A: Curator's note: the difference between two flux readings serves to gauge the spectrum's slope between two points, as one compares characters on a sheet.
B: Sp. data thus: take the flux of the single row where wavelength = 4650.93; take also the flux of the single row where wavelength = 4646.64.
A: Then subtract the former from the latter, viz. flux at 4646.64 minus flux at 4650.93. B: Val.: -1.3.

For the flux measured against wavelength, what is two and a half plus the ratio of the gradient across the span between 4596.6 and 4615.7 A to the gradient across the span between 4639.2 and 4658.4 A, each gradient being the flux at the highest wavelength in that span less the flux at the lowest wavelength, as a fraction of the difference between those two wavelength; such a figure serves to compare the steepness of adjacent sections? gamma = 6.2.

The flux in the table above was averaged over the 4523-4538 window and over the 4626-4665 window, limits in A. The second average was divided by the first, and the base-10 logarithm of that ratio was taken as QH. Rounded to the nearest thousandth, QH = 0.036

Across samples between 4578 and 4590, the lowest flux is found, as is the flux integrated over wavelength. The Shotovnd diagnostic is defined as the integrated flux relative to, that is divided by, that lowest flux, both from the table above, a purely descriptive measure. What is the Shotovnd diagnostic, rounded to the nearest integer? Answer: 14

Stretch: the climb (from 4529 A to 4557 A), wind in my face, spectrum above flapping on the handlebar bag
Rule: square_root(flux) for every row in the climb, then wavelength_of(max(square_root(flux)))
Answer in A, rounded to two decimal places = 4549.25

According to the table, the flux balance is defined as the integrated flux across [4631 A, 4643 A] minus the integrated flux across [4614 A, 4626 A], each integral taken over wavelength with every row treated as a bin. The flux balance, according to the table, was -9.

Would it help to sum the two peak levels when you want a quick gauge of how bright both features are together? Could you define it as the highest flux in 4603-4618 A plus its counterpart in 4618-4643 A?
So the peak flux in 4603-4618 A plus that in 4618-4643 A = 30.6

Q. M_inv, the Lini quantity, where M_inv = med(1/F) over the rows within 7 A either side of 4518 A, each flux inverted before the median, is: 0.072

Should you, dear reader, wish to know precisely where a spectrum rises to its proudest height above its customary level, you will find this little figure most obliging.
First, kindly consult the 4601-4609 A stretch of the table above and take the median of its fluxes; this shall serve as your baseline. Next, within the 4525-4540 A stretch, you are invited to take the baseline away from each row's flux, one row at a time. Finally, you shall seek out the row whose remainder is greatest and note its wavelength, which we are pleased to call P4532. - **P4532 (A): 4538.78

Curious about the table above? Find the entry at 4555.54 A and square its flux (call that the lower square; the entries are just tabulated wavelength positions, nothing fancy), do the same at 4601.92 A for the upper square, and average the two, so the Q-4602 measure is 180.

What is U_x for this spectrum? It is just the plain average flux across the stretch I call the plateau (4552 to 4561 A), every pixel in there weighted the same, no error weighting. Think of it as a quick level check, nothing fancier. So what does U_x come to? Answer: 13.3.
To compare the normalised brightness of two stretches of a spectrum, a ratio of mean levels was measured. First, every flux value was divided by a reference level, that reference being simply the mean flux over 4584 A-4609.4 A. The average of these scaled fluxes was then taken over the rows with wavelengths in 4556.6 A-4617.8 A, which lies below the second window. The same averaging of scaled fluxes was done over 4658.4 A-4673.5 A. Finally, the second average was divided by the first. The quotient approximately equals 0.94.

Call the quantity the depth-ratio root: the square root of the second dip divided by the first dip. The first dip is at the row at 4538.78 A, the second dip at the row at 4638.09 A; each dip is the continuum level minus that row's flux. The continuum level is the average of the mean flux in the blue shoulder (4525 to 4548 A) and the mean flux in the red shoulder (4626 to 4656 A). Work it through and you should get 1.6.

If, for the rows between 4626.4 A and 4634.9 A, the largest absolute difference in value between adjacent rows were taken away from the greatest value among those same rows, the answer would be 13.7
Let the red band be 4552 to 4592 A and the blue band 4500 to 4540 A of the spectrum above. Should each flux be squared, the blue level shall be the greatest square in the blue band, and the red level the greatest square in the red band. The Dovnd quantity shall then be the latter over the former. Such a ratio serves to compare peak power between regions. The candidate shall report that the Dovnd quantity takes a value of 0.96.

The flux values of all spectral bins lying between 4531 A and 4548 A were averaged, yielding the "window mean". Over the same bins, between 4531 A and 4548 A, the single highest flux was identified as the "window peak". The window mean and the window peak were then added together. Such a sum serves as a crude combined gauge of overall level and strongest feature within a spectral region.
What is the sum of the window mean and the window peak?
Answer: 25.7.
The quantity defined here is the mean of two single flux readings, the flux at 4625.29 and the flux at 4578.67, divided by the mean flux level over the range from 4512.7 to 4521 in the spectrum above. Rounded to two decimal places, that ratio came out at 1.00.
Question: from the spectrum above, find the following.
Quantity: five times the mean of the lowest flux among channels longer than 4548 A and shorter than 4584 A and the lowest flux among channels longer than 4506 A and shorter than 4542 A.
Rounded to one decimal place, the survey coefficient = 58.5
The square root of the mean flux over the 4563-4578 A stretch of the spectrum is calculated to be 3.83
